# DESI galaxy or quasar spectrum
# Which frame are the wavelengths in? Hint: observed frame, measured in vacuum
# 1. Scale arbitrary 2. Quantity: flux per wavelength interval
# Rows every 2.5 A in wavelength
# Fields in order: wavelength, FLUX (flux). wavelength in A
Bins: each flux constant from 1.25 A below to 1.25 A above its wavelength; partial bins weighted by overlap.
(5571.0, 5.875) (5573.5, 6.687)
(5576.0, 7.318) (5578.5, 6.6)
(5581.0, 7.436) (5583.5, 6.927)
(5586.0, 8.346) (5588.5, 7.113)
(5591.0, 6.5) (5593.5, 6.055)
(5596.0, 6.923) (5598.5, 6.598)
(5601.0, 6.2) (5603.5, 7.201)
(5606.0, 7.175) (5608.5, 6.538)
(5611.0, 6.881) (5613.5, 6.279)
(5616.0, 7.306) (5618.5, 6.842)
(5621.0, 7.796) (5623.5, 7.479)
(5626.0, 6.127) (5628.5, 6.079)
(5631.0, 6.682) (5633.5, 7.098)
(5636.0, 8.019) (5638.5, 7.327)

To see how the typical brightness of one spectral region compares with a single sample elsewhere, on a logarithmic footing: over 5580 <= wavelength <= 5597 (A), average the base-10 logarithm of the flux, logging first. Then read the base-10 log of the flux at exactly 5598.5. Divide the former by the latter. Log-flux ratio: 1.03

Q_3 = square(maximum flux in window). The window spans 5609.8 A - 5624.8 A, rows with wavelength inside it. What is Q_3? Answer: 61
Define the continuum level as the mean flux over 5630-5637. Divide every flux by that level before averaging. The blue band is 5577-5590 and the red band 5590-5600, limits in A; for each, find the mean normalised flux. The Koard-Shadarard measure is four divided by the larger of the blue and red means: 3.99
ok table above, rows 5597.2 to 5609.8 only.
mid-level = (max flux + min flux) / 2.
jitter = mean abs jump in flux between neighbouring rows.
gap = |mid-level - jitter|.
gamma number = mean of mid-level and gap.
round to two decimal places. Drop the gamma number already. 6.44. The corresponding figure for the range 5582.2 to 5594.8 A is 6.74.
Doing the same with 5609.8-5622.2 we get 6.66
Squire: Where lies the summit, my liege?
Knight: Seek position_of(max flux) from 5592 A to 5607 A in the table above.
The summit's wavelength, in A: 5603.5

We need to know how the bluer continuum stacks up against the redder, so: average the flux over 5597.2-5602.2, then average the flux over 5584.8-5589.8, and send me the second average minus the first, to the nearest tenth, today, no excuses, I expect 1.3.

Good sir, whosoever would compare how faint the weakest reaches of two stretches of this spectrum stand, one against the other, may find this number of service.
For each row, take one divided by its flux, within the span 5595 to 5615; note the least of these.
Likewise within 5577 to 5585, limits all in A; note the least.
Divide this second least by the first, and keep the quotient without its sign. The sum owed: 0.97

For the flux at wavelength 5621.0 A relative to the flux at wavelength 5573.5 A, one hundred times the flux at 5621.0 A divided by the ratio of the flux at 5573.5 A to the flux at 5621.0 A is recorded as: 909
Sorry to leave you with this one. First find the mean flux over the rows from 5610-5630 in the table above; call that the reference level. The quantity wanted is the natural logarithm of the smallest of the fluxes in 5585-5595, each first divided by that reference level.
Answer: -0.12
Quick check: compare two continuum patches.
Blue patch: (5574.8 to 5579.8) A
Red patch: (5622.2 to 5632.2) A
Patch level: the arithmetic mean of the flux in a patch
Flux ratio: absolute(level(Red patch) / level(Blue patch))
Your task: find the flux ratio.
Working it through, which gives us 0.95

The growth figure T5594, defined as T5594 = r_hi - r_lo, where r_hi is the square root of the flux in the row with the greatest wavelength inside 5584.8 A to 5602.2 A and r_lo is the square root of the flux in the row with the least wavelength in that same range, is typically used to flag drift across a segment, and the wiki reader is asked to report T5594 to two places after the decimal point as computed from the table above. -0.40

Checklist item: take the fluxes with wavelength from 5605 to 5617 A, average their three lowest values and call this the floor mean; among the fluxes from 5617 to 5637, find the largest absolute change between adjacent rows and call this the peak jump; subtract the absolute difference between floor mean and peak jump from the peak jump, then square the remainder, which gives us 15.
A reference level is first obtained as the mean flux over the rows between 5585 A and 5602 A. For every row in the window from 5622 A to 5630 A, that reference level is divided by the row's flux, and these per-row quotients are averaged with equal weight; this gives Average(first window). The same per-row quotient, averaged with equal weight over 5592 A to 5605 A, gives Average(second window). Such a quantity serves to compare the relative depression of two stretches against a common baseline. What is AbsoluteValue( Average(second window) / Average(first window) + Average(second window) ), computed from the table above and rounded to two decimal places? 2.03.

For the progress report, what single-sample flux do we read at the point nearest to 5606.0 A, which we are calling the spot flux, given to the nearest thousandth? 7.175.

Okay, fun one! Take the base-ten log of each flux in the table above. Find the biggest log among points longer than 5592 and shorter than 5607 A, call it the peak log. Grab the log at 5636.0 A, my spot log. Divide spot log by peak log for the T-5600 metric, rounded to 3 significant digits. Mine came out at 1.05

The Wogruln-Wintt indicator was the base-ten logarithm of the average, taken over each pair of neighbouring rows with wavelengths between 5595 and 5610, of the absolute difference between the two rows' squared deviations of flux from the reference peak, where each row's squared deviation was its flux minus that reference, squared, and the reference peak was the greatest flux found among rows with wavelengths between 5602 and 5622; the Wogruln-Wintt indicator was 0.02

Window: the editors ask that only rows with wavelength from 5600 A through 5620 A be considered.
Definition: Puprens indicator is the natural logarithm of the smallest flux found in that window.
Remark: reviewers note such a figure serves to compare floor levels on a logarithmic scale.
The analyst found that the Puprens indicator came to 1.82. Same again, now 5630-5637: 1.90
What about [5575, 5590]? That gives 1.89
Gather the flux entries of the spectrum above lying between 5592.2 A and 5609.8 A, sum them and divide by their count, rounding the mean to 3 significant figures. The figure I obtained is 6.67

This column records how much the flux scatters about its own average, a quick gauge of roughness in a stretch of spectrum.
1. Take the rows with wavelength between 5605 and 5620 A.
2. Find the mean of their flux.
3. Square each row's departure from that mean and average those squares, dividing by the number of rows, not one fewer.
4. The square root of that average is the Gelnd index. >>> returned 0.35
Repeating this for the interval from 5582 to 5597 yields 0.70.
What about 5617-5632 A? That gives 0.64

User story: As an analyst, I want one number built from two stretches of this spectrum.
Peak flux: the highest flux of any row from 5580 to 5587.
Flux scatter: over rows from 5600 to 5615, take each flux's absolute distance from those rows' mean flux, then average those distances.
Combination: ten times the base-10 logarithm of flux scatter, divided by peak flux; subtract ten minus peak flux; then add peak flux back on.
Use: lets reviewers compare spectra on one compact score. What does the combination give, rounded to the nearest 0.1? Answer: 6.2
